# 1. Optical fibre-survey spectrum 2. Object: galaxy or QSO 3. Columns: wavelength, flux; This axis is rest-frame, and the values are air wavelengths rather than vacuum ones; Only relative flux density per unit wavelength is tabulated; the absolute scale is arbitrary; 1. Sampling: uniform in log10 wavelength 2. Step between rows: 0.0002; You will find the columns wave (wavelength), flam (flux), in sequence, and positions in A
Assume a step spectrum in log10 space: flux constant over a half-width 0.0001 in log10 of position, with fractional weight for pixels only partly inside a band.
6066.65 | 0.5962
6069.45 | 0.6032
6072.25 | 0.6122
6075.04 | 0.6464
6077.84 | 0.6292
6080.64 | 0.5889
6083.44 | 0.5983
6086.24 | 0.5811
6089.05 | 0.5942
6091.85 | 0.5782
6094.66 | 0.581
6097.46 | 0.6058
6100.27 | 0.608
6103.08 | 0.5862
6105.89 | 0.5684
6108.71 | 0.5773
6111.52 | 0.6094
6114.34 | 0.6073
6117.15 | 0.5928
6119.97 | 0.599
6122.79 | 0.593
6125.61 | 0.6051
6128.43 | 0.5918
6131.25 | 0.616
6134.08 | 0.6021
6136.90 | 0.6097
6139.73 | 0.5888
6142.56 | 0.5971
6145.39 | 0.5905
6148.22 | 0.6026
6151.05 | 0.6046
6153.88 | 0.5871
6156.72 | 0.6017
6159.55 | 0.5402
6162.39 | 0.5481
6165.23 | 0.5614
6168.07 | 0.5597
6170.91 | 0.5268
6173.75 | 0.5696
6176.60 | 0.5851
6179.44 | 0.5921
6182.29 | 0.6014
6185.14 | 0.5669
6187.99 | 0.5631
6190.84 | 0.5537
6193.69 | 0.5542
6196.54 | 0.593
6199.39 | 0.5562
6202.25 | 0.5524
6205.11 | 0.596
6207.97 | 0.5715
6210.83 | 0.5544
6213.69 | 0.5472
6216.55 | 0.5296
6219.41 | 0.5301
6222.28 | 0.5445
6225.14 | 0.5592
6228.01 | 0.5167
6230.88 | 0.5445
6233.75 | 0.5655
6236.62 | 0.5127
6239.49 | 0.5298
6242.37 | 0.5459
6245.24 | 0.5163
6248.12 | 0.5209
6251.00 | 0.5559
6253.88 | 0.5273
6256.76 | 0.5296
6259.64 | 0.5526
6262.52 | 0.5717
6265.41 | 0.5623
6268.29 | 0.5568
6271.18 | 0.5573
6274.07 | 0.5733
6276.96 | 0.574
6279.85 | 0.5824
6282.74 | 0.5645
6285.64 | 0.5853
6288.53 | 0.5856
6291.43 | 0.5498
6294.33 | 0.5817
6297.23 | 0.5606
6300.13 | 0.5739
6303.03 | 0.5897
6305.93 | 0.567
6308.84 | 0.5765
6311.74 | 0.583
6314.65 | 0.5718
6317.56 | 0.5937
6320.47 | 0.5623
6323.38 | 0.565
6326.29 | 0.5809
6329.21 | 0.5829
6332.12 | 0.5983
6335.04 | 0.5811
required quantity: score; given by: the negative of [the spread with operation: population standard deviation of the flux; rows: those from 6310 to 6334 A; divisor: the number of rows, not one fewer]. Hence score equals -0.012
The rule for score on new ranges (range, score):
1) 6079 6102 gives -0.011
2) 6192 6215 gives -0.018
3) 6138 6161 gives -0.020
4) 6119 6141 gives -0.009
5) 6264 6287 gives -0.010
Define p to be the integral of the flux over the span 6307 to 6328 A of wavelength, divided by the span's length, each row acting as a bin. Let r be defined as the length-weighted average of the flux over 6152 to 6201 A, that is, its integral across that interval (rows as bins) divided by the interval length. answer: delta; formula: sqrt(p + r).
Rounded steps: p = 0.576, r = 0.569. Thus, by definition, 1.07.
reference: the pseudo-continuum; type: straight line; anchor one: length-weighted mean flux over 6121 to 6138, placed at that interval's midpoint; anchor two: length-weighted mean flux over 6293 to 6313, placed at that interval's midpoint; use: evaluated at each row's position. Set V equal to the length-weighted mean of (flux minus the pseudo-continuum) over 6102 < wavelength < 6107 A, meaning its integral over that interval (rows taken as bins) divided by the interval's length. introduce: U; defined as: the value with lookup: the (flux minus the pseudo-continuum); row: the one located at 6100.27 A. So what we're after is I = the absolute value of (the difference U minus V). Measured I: 0.030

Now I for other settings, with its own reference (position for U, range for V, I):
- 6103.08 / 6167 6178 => 0.015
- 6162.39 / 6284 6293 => 0.045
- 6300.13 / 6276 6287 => 0.000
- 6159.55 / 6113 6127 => 0.053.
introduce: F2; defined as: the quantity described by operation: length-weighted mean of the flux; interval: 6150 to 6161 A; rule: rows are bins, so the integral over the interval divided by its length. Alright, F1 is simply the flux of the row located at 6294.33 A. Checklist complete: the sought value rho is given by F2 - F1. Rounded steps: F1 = 0.5817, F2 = 0.583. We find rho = 0.001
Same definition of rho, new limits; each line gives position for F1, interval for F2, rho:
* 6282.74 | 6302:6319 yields 0.016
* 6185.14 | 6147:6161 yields 0.020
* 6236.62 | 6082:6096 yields 0.074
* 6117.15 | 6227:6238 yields -0.057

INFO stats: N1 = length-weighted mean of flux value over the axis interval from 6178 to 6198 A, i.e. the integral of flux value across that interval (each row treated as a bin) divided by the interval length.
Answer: 0.58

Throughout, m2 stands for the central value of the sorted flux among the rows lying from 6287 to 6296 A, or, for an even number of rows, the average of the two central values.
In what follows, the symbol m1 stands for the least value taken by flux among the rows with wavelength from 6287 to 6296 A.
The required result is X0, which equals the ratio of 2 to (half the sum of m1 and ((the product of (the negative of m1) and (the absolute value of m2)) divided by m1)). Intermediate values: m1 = 0.5498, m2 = 0.582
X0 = -125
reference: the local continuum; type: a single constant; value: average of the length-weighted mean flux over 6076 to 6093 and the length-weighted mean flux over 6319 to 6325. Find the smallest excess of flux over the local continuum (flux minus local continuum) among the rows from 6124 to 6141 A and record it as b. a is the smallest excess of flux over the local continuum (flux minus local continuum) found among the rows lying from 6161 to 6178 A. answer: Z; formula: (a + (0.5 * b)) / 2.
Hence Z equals -0.025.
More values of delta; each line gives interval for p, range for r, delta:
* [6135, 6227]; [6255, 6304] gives 1.07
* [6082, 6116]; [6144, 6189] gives 1.08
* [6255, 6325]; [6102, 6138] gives 1.08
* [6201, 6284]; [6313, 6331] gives 1.06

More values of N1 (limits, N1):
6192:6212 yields 0.57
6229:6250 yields 0.53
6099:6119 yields 0.59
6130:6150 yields 0.60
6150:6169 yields 0.57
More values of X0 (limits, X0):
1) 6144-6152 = -331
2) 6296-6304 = -301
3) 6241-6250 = -870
